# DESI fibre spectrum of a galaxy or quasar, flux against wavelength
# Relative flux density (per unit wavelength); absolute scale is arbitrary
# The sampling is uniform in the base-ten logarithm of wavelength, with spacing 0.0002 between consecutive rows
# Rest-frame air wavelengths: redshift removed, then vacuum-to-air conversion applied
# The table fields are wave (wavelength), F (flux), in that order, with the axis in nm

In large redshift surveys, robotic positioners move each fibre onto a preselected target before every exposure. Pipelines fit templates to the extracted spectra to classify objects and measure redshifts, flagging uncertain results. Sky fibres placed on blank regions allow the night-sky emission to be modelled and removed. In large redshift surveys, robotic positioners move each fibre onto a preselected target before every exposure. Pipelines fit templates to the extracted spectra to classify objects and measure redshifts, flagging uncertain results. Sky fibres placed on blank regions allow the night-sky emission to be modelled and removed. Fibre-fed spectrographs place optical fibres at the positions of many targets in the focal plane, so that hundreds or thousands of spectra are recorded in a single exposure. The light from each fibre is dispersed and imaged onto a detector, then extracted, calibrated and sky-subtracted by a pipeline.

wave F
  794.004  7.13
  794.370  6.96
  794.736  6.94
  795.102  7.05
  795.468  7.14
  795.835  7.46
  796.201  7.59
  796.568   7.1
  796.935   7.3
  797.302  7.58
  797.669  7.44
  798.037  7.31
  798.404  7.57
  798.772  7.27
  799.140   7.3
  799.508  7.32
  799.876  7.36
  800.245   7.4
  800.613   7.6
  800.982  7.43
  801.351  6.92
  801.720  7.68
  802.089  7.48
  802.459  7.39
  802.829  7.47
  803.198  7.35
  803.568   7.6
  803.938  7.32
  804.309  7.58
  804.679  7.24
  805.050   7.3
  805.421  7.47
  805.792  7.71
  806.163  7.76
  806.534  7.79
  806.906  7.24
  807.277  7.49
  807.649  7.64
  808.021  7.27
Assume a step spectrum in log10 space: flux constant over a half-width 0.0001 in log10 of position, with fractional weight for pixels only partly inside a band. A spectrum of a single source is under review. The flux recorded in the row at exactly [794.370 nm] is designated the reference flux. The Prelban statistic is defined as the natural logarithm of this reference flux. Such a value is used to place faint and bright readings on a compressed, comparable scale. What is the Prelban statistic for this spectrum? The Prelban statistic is 1.94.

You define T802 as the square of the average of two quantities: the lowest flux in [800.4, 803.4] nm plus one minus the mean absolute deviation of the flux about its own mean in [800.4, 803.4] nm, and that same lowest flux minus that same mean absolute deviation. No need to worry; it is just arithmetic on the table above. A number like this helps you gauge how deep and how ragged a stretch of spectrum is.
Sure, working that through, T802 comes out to 53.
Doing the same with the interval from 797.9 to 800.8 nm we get 59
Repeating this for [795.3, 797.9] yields 55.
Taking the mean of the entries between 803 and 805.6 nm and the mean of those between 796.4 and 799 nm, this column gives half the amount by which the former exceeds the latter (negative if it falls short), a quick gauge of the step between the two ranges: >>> 0.021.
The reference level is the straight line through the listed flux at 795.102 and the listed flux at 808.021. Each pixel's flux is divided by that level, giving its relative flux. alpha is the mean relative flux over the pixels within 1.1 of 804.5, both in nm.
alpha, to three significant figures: 1.03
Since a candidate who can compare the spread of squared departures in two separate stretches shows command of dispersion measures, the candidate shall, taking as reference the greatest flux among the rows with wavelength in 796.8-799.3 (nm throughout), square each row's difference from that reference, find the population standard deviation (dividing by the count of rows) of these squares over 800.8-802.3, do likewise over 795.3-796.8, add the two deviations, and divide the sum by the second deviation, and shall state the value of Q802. 2.77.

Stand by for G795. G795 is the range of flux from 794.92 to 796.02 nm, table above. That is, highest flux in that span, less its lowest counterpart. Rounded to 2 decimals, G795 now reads 0.41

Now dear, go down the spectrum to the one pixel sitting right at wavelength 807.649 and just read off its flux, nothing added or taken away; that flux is 7.64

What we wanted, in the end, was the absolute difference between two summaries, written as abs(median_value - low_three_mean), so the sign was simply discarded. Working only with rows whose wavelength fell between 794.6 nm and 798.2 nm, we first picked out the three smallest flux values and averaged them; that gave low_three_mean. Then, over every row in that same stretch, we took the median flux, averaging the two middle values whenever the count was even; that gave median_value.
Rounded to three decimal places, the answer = 0.275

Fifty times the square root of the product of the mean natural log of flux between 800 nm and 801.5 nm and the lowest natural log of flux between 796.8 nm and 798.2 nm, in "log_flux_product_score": 100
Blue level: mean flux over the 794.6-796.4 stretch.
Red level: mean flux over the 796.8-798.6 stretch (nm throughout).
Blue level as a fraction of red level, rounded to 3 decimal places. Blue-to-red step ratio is 0.973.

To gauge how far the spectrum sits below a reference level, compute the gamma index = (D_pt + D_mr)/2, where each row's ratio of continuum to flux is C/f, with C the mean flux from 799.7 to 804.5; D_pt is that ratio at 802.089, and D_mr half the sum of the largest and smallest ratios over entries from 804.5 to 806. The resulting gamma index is 0.99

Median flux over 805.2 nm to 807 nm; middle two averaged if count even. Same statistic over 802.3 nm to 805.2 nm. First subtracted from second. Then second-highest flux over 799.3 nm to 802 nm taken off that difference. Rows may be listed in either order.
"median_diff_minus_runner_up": -7.94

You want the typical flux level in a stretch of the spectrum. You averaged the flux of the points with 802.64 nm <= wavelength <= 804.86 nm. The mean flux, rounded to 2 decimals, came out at 7.43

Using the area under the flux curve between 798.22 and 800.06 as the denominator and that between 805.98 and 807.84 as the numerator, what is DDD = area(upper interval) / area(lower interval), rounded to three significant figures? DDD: 1.04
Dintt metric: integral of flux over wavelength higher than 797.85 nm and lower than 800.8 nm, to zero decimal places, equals 22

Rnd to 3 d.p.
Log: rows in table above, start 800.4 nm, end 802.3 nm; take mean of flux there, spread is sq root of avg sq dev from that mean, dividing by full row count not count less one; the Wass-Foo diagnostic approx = 0.266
